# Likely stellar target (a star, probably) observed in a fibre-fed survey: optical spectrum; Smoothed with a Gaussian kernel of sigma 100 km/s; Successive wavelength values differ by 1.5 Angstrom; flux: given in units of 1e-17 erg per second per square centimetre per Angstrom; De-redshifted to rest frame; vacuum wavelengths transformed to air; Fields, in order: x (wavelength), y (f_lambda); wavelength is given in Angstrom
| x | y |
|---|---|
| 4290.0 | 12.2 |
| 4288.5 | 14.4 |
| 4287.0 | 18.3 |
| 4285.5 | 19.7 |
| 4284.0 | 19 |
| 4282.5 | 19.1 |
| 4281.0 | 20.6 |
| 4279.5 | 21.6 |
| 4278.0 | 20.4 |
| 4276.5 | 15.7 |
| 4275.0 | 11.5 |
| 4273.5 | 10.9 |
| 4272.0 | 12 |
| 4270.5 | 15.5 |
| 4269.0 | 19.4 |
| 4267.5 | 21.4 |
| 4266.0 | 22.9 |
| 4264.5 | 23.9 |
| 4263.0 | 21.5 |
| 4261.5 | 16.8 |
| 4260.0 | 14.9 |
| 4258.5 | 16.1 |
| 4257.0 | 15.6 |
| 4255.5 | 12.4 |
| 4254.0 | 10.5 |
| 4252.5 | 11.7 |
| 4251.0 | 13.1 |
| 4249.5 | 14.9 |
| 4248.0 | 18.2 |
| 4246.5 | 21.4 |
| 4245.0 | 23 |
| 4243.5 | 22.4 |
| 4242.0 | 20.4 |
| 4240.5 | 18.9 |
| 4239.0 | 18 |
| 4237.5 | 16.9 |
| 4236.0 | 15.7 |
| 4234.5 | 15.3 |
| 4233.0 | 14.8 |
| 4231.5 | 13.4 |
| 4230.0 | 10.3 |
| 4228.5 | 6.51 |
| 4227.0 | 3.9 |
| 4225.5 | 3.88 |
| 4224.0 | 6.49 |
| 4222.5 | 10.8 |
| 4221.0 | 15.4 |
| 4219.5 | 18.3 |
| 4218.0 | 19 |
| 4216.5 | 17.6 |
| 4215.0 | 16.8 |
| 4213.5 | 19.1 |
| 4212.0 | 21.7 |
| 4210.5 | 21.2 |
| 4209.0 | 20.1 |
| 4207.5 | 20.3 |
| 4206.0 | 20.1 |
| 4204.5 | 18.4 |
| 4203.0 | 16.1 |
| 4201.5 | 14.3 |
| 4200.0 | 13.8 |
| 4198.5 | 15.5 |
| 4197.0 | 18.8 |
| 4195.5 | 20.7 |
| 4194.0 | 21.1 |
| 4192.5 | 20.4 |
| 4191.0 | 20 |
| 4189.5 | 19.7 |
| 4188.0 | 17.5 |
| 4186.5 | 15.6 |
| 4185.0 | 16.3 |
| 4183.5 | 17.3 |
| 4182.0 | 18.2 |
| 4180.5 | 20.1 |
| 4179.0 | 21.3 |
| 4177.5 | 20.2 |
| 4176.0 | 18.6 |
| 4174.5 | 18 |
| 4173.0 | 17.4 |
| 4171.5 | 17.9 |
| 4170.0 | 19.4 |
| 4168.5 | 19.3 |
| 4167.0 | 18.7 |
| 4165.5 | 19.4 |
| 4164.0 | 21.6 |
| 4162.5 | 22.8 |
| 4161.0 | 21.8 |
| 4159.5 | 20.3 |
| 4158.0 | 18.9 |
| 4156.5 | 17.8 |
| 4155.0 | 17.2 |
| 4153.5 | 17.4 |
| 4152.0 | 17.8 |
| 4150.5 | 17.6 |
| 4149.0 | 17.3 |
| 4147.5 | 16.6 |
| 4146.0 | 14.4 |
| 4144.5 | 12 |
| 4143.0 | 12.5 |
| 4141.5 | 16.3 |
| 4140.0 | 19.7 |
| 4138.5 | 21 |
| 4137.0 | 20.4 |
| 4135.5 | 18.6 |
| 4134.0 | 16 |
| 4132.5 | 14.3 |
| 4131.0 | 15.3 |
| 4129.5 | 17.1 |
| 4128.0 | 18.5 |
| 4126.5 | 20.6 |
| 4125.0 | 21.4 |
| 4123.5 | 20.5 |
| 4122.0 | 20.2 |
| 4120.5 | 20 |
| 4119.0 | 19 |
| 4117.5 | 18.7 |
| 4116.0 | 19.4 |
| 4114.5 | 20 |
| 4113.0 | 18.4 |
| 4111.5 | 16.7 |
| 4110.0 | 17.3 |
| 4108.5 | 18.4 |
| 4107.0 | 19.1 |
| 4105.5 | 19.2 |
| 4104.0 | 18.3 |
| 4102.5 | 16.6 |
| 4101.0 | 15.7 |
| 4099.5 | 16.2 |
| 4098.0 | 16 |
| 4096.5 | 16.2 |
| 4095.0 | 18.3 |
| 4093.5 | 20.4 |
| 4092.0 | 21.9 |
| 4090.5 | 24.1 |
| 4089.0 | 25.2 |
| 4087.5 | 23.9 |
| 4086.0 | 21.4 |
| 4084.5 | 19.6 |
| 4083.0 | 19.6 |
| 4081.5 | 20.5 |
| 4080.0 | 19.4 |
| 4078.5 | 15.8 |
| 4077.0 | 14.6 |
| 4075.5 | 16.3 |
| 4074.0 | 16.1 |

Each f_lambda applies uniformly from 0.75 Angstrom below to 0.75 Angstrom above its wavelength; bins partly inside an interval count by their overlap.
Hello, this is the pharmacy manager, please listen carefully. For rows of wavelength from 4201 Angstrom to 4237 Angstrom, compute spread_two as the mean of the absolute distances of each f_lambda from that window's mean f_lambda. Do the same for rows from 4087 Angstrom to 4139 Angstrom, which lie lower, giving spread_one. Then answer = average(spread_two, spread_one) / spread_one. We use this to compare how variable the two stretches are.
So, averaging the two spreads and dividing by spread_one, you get 1.57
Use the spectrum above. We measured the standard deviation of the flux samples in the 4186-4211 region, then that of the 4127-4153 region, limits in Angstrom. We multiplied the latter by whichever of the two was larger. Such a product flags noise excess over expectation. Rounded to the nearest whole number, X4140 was 6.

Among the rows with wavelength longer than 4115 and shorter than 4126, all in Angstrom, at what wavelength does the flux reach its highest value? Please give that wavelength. 4125.0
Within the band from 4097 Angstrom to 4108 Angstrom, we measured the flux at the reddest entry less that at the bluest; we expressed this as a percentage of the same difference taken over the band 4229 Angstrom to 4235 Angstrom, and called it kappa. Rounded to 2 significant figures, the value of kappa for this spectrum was 62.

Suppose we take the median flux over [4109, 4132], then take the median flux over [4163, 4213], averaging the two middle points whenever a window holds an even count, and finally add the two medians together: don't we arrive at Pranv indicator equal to 38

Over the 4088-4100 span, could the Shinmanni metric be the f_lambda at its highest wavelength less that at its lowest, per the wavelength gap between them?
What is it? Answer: -0.857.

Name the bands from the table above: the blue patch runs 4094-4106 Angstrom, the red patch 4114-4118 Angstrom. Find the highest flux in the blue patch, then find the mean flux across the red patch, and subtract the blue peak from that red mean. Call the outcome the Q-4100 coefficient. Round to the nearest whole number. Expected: 0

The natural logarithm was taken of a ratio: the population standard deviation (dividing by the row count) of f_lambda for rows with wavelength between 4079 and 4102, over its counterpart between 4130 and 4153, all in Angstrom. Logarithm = 0.14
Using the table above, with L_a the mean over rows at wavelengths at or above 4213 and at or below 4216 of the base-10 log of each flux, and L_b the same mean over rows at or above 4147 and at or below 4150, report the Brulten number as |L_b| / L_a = 0.98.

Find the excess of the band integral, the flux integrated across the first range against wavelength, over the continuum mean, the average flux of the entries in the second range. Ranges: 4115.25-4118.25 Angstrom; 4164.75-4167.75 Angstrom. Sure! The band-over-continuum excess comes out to 38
